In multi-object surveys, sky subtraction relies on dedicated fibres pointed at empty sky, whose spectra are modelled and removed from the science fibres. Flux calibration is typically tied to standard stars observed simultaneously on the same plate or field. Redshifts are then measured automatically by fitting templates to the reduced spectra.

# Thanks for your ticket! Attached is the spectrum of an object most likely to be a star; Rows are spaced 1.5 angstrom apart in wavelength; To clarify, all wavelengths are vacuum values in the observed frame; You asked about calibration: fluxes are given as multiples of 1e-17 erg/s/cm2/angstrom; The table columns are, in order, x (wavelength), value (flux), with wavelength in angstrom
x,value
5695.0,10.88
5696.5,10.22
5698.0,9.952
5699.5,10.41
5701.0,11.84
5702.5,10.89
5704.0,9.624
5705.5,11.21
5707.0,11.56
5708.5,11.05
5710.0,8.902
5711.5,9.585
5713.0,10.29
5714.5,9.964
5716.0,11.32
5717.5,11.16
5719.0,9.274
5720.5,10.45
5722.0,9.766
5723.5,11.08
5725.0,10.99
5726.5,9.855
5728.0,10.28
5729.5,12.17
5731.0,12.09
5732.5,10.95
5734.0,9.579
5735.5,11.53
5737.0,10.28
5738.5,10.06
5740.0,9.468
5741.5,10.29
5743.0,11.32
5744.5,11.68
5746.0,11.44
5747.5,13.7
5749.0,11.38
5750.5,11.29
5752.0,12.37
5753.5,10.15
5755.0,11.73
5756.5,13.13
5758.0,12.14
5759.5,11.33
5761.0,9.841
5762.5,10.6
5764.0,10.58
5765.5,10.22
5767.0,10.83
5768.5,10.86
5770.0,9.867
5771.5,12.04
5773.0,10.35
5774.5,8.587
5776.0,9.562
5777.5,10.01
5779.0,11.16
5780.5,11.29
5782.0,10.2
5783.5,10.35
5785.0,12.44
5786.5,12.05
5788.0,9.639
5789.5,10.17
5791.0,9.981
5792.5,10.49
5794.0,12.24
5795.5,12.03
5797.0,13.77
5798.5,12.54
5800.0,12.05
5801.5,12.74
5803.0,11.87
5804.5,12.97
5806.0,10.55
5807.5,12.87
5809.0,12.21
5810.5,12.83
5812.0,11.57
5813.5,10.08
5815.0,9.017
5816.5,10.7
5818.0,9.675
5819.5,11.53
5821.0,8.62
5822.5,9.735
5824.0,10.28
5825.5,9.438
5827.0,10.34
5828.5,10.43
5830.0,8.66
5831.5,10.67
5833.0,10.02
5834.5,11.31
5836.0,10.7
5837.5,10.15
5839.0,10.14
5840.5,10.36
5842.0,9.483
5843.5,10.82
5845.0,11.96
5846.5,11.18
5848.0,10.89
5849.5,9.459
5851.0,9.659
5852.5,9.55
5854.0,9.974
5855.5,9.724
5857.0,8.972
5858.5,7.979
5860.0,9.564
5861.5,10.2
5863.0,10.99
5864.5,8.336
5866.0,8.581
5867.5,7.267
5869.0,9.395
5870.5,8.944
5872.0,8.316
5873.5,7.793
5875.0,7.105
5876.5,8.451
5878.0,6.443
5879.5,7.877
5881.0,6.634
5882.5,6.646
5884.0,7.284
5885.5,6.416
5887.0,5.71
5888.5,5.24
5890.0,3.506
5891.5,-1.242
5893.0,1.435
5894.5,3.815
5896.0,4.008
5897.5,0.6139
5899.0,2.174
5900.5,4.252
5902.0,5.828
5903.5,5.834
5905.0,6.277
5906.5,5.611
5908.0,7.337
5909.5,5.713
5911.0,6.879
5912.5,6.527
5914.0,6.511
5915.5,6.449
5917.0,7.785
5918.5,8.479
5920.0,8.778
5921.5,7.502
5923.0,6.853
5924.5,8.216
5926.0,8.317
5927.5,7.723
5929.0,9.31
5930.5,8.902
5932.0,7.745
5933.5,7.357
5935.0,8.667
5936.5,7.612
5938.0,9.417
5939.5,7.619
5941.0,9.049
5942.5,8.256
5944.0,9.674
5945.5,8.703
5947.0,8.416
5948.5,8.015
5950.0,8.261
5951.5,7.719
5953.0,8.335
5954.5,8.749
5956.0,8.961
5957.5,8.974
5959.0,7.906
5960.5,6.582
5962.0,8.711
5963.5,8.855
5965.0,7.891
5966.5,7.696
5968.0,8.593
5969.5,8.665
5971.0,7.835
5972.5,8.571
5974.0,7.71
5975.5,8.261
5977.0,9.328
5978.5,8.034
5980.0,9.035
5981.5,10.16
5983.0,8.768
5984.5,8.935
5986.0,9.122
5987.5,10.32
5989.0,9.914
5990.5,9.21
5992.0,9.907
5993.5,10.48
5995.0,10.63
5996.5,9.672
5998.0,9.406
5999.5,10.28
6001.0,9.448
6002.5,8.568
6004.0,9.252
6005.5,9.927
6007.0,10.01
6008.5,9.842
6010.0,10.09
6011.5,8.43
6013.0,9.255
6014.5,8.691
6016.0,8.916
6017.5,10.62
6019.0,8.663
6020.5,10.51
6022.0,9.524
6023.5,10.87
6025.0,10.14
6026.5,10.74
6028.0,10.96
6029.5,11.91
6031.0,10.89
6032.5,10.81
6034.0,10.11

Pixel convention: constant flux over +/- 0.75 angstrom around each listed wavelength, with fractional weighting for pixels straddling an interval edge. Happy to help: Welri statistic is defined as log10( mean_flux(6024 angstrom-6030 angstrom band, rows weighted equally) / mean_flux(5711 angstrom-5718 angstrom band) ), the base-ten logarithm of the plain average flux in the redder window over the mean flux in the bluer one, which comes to 0.02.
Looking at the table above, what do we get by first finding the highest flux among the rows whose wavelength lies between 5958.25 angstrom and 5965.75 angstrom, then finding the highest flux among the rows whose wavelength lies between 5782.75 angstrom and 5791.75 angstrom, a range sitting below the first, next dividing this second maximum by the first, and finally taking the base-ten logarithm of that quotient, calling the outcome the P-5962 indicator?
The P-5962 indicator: 0.15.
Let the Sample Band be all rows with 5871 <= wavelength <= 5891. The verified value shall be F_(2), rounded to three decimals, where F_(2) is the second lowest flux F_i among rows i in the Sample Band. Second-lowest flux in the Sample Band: 5.240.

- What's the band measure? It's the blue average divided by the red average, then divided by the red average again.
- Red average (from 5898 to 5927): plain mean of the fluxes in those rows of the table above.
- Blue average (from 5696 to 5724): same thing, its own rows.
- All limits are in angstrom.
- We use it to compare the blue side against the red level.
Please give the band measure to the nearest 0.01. 0.24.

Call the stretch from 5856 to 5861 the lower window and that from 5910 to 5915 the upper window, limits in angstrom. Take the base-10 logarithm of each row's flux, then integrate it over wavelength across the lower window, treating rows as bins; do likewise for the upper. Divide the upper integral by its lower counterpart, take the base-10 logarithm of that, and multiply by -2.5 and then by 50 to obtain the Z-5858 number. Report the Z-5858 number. 8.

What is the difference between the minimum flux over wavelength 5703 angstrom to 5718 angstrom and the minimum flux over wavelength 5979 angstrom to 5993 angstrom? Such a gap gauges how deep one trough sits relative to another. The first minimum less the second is 0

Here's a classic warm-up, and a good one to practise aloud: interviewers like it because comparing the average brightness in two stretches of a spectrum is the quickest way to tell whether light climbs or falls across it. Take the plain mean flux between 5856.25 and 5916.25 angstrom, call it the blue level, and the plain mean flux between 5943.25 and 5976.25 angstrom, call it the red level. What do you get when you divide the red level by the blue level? 1.30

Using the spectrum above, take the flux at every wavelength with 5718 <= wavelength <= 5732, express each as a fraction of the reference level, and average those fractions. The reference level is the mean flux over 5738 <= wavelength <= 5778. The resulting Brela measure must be 0.98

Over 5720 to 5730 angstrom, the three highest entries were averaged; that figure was 11.4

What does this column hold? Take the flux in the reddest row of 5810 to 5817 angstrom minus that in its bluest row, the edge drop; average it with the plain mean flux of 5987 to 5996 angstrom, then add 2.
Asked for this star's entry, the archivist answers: 6.0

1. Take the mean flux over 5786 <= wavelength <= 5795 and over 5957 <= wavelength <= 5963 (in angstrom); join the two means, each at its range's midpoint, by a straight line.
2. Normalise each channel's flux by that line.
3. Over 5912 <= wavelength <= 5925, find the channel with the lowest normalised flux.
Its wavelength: 5915.5 angstrom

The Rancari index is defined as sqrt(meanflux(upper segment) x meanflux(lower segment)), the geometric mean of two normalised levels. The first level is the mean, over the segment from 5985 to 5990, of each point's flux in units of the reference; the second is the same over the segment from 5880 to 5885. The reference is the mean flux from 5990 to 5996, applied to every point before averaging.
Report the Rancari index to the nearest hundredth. 0.81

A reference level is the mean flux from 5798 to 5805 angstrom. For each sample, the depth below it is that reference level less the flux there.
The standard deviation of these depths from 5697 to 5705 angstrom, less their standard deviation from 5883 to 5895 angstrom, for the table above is -1.9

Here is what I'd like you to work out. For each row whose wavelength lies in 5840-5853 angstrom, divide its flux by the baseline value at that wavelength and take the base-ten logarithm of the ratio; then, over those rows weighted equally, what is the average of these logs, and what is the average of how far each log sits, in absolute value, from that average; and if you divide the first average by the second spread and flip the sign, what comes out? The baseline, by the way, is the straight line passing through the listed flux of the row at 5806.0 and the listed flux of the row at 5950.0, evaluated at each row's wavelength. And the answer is -0.6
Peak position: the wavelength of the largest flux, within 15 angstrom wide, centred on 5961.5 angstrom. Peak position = 5957.5 angstrom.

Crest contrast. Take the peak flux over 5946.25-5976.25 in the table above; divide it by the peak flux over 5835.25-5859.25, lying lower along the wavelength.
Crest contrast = 0.75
